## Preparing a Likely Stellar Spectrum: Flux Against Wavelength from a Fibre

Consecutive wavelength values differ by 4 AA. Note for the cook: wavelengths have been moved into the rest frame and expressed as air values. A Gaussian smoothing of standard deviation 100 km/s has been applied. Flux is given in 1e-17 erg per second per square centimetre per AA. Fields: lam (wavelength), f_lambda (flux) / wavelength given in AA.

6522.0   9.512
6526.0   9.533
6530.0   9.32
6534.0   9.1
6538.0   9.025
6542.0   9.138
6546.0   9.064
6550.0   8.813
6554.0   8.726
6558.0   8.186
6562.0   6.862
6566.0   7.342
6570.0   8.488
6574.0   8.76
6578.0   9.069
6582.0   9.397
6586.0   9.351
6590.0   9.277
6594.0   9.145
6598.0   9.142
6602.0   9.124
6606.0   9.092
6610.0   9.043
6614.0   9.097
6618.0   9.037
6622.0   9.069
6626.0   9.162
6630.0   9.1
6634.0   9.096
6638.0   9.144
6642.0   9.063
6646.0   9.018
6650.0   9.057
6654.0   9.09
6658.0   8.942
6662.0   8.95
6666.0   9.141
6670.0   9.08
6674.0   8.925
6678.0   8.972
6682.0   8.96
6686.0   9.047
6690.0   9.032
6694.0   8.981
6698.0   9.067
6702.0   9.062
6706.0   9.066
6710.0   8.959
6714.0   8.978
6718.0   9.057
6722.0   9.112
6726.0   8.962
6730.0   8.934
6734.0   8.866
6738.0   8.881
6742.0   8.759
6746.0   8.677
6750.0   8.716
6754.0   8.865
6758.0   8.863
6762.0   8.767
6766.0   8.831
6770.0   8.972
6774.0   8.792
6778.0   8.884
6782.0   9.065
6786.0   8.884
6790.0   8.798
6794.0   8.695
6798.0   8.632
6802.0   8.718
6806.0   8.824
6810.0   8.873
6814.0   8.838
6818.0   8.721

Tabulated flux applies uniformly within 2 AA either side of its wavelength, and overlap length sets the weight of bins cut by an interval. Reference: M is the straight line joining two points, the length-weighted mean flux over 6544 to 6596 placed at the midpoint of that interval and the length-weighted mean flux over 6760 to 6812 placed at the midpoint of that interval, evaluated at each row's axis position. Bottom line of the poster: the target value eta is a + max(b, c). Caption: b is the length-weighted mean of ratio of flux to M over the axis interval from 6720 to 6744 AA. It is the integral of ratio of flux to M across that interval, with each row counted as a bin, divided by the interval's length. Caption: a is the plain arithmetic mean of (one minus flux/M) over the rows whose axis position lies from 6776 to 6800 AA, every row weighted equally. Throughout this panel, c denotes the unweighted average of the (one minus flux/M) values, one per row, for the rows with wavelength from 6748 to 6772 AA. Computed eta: 1.02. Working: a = 0.000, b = 1.02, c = -0.003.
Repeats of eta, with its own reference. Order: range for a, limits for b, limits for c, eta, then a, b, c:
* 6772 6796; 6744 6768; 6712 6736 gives 1.00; -0.003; 1.00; -0.024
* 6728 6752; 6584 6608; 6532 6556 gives 1.06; -0.002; 1.06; -0.040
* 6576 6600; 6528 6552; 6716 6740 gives 0.99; -0.065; 1.05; -0.022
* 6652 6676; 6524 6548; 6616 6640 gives 1.03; -0.034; 1.07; -0.046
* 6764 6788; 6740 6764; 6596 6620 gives 0.99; -0.010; 1.00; -0.047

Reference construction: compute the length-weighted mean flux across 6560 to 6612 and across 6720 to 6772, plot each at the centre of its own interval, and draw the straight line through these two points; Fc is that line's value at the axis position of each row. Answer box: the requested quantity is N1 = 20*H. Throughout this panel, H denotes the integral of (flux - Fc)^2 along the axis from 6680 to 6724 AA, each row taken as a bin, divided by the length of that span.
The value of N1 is 0.8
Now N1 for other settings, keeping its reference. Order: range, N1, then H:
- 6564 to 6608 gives 6.6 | 0.33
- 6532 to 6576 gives 11.8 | 0.59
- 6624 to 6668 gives 1.5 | 0.07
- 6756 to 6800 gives 0.3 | 0.02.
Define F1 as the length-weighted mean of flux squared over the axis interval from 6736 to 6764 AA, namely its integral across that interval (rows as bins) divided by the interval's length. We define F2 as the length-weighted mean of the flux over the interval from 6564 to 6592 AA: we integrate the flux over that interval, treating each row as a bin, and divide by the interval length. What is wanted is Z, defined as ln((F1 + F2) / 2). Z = 3.76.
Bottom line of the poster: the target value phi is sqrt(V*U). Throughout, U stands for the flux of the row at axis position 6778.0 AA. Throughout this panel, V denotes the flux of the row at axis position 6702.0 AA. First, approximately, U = 8.884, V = 9.062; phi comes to 8.97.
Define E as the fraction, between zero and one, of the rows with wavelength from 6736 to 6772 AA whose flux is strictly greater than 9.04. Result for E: 0.0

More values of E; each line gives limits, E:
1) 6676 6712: 0.4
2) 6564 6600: 0.7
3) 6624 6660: 0.8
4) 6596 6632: 0.9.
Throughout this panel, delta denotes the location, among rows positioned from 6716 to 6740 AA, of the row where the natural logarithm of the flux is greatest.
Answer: 6722.0 AA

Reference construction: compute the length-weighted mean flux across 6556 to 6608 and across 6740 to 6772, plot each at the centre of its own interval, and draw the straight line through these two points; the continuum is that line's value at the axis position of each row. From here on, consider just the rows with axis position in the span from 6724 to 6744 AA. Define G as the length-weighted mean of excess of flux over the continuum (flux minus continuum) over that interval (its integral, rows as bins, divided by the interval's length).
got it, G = 0.09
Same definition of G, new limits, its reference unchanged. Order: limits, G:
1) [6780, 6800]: -0.01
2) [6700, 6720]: 0.24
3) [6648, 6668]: 0.28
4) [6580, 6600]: 0.55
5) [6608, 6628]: 0.35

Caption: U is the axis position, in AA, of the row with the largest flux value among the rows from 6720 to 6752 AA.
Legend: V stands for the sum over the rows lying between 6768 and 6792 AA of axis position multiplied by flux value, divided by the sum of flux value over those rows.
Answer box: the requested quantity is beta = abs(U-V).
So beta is 58.0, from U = 6722.0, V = 6780.0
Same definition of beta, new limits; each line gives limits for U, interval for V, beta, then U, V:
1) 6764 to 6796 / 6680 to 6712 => 86.0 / 6782.0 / 6696.0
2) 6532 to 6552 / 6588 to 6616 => 60.0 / 6542.0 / 6602.0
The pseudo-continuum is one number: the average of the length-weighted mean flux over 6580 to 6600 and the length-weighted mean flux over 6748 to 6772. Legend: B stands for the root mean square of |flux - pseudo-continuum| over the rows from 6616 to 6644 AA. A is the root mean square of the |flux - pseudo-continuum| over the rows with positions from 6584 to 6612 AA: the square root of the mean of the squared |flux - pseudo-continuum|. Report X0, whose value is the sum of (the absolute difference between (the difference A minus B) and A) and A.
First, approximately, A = 0.16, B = 0.062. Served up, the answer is 0.22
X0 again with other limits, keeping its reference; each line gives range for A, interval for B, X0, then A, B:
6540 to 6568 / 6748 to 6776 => 1.34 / 1.11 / 0.233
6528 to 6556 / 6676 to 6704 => 0.24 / 0.19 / 0.052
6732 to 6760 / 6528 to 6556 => 0.44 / 0.26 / 0.187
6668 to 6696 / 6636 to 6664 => 0.14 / 0.07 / 0.069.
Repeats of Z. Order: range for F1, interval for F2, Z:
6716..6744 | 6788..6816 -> 3.79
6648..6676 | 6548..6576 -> 3.80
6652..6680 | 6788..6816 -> 3.81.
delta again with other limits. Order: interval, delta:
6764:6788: 6782.0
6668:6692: 6670.0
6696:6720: 6698.0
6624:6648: 6626.0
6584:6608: 6586.0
